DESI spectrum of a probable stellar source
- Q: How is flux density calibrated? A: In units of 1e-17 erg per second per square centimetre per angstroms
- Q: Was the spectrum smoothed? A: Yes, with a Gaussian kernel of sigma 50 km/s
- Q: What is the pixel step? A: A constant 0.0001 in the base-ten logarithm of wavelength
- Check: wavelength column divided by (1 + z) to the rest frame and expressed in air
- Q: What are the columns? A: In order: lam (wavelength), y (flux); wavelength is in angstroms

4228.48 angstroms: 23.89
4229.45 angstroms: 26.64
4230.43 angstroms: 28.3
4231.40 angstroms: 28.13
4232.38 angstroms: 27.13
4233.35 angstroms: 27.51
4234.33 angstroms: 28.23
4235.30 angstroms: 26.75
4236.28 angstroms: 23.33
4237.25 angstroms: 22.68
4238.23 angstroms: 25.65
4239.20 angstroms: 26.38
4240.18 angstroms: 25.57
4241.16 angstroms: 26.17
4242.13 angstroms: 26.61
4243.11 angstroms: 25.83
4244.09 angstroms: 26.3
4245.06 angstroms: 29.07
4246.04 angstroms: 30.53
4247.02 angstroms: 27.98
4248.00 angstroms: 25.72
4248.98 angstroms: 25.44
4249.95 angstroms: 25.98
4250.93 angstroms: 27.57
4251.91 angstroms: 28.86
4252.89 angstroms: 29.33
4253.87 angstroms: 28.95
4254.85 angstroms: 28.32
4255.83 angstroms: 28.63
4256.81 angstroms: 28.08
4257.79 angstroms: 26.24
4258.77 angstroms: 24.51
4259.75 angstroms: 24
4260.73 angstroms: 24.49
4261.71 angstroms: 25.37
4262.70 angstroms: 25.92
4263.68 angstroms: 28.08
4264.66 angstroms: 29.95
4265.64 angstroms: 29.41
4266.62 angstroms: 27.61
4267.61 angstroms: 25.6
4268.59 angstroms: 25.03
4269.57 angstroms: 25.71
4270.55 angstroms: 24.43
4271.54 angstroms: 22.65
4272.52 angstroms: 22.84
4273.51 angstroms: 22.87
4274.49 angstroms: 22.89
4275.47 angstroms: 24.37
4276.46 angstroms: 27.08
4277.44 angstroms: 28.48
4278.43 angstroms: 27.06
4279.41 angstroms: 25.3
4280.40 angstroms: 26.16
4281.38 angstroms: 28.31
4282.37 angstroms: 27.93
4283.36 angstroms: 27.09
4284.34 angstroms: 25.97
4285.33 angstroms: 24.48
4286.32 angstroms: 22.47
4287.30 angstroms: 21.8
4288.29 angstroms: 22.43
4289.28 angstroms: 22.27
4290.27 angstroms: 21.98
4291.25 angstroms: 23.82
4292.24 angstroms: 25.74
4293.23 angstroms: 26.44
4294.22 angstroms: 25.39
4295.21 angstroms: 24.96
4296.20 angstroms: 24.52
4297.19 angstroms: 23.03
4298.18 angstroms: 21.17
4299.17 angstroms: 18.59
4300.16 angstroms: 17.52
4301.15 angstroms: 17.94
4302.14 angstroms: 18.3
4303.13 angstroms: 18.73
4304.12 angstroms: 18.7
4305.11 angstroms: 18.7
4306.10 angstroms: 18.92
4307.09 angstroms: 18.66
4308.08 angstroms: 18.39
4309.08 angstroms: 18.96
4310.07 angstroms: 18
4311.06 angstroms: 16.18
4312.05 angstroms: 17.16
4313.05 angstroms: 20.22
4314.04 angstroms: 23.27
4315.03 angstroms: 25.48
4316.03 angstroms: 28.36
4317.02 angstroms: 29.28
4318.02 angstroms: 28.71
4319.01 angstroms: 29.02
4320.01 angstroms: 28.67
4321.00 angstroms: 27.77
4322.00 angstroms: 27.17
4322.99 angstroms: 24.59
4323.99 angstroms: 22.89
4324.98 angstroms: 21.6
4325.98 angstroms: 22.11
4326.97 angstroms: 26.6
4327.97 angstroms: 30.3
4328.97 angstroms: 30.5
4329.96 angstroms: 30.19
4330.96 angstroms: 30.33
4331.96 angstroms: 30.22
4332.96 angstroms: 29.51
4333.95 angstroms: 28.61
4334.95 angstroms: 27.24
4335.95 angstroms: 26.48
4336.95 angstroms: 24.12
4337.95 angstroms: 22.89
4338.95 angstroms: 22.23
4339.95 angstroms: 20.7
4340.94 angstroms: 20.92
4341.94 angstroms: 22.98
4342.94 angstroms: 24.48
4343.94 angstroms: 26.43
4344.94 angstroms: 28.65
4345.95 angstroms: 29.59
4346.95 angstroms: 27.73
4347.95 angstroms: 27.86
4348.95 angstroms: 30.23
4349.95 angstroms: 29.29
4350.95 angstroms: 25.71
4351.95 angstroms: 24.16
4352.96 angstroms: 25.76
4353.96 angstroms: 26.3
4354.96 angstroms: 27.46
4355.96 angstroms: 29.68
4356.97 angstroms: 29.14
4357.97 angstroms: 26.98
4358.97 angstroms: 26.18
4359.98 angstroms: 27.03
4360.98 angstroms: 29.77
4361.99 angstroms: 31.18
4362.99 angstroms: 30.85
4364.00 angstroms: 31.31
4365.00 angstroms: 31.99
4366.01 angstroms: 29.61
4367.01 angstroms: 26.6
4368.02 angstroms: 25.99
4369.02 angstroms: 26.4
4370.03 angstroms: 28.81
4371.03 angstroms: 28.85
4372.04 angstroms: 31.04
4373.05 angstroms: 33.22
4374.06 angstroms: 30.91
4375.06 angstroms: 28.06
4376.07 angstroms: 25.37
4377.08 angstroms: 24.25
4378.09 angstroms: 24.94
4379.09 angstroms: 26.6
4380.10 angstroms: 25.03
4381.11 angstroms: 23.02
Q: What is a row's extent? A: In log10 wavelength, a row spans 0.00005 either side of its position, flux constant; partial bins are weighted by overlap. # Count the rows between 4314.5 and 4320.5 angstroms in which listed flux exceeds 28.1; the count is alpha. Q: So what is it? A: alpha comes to 5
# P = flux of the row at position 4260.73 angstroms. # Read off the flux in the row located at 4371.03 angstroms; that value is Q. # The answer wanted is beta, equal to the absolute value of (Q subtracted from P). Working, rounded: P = 24.49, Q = 28.85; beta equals 4.4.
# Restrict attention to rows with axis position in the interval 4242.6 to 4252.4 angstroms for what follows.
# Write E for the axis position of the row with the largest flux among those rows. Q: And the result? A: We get 4246.04 angstroms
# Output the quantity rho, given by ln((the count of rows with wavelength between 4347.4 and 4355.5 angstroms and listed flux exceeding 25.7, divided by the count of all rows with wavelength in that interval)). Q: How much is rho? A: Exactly -0.1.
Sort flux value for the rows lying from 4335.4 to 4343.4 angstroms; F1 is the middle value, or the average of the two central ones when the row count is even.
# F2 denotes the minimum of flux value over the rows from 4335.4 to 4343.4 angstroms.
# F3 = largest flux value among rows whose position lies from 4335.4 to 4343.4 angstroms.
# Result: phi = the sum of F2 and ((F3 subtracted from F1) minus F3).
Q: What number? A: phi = -9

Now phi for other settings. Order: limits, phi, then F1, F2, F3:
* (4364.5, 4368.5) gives -10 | 28.1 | 25.99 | 31.99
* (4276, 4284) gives -5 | 27.1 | 25.3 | 28.48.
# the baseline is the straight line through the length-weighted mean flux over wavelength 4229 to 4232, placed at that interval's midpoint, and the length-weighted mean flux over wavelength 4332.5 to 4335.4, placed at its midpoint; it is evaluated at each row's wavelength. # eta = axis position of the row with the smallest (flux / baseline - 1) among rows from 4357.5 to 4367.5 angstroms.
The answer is 4358.97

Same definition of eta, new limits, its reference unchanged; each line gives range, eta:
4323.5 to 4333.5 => 4324.98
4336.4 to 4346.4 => 4339.95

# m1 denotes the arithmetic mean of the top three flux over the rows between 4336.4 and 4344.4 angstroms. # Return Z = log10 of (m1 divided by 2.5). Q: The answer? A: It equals 1.00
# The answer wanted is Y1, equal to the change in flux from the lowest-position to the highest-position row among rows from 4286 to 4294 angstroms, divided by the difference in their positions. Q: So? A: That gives 0.6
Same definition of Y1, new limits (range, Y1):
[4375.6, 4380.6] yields -0.1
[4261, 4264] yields 1.4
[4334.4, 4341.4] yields -1.1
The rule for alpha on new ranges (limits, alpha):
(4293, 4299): 0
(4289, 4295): 0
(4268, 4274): 0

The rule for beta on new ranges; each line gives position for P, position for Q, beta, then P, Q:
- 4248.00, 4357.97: 1.3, 25.72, 26.98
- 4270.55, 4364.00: 6.9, 24.43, 31.31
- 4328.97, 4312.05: 13.3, 30.5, 17.16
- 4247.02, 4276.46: 0.9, 27.98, 27.08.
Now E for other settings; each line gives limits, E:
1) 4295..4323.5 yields 4317.02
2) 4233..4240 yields 4234.33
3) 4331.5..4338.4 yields 4331.96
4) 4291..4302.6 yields 4293.23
